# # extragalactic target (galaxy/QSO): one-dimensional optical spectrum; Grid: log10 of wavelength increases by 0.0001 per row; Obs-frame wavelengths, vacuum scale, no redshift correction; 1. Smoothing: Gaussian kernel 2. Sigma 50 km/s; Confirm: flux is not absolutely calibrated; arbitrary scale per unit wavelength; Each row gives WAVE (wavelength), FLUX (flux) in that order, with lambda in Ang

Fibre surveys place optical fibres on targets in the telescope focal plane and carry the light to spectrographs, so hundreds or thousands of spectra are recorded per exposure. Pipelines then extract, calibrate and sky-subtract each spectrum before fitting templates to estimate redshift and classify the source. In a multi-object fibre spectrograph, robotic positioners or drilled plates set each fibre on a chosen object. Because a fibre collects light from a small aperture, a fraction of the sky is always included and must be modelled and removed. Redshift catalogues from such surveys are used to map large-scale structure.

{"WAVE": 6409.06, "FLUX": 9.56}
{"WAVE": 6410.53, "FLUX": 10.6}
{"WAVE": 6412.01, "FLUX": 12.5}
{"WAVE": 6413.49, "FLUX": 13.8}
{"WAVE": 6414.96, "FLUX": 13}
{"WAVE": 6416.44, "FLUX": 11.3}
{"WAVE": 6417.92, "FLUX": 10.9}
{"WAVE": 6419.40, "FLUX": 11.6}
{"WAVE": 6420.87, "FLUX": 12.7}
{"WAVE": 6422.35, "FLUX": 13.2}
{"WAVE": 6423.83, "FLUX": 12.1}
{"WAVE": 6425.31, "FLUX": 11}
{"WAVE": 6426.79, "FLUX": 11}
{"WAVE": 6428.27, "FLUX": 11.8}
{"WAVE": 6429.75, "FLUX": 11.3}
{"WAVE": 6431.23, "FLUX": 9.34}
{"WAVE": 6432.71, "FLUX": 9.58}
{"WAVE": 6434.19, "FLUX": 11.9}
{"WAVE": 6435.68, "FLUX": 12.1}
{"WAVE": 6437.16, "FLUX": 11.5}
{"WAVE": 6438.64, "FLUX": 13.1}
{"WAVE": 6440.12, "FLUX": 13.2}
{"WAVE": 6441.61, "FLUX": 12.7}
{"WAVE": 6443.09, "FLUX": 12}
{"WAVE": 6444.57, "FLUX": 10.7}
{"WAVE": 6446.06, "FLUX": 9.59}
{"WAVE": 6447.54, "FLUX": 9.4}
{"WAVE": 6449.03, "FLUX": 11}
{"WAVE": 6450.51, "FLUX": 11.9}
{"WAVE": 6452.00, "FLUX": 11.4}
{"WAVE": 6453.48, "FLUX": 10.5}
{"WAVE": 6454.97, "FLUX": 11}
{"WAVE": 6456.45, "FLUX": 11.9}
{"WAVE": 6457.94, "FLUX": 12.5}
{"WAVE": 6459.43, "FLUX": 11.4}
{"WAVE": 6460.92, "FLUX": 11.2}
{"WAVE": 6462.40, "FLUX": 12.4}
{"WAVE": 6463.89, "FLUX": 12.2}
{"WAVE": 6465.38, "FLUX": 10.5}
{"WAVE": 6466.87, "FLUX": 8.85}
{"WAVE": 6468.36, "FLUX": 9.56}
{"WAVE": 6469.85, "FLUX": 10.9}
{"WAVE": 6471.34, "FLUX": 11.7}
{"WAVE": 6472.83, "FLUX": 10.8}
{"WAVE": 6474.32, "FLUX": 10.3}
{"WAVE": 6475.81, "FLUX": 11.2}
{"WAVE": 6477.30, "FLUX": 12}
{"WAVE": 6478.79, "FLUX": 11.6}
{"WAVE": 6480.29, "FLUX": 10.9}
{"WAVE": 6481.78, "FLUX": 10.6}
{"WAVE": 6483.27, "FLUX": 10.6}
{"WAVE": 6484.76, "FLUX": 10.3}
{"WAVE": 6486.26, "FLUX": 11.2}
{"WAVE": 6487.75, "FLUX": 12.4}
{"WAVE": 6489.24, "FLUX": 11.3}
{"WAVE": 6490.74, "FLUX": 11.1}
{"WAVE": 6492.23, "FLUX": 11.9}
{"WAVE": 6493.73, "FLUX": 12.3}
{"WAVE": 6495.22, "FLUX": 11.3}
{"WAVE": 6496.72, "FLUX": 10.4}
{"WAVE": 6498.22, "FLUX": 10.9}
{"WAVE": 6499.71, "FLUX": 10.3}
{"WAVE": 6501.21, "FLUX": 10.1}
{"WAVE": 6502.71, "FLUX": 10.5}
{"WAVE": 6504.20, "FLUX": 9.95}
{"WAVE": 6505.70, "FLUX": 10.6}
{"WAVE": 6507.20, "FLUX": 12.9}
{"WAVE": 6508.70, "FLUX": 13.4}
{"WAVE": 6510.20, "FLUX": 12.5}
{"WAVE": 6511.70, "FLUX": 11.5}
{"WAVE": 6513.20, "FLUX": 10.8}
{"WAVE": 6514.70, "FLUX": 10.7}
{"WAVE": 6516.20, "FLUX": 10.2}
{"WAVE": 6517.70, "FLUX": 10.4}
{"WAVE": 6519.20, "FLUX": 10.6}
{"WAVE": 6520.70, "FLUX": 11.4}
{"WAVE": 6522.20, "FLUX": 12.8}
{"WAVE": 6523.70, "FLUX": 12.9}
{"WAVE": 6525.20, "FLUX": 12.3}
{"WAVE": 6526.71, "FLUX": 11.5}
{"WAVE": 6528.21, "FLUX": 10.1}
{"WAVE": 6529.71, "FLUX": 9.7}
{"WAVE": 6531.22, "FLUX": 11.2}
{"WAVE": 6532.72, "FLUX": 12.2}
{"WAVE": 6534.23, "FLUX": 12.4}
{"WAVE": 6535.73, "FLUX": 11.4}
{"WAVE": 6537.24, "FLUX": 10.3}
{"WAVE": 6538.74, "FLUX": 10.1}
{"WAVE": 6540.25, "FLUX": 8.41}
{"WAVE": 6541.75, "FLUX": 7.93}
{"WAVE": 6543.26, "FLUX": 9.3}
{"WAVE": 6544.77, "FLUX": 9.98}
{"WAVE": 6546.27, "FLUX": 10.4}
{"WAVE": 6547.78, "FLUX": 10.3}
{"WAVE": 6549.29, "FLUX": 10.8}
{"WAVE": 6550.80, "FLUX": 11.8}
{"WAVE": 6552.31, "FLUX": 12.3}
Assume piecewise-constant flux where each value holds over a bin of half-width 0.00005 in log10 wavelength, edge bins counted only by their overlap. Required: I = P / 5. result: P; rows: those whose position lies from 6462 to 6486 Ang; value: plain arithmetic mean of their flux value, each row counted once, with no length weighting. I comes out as 2.18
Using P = 10.9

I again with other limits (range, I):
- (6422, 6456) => 2.27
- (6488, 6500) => 2.24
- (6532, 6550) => 2.06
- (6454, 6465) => 2.36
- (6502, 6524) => 2.28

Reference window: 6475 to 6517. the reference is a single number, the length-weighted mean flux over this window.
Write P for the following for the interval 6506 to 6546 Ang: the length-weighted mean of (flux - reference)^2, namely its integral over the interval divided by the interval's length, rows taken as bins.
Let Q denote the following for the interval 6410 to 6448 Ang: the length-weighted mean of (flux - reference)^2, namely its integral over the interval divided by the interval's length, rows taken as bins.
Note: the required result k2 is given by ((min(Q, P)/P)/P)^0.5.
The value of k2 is 0.69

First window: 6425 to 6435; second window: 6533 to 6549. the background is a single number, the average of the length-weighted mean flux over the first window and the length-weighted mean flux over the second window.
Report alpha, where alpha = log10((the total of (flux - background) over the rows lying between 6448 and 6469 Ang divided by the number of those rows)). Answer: -0.17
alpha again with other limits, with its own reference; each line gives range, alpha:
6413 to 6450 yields 0.04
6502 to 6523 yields -0.09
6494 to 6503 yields -1.02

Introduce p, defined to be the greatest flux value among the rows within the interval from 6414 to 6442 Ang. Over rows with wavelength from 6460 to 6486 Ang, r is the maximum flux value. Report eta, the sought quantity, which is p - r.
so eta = 0.8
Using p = 13.2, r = 12.4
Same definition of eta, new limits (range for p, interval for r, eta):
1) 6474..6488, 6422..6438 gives -0.8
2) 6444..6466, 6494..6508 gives -0.4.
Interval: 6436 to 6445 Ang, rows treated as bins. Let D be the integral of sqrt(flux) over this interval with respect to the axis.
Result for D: 32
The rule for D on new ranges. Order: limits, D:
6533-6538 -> 17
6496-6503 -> 23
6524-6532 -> 27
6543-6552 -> 29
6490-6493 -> 10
